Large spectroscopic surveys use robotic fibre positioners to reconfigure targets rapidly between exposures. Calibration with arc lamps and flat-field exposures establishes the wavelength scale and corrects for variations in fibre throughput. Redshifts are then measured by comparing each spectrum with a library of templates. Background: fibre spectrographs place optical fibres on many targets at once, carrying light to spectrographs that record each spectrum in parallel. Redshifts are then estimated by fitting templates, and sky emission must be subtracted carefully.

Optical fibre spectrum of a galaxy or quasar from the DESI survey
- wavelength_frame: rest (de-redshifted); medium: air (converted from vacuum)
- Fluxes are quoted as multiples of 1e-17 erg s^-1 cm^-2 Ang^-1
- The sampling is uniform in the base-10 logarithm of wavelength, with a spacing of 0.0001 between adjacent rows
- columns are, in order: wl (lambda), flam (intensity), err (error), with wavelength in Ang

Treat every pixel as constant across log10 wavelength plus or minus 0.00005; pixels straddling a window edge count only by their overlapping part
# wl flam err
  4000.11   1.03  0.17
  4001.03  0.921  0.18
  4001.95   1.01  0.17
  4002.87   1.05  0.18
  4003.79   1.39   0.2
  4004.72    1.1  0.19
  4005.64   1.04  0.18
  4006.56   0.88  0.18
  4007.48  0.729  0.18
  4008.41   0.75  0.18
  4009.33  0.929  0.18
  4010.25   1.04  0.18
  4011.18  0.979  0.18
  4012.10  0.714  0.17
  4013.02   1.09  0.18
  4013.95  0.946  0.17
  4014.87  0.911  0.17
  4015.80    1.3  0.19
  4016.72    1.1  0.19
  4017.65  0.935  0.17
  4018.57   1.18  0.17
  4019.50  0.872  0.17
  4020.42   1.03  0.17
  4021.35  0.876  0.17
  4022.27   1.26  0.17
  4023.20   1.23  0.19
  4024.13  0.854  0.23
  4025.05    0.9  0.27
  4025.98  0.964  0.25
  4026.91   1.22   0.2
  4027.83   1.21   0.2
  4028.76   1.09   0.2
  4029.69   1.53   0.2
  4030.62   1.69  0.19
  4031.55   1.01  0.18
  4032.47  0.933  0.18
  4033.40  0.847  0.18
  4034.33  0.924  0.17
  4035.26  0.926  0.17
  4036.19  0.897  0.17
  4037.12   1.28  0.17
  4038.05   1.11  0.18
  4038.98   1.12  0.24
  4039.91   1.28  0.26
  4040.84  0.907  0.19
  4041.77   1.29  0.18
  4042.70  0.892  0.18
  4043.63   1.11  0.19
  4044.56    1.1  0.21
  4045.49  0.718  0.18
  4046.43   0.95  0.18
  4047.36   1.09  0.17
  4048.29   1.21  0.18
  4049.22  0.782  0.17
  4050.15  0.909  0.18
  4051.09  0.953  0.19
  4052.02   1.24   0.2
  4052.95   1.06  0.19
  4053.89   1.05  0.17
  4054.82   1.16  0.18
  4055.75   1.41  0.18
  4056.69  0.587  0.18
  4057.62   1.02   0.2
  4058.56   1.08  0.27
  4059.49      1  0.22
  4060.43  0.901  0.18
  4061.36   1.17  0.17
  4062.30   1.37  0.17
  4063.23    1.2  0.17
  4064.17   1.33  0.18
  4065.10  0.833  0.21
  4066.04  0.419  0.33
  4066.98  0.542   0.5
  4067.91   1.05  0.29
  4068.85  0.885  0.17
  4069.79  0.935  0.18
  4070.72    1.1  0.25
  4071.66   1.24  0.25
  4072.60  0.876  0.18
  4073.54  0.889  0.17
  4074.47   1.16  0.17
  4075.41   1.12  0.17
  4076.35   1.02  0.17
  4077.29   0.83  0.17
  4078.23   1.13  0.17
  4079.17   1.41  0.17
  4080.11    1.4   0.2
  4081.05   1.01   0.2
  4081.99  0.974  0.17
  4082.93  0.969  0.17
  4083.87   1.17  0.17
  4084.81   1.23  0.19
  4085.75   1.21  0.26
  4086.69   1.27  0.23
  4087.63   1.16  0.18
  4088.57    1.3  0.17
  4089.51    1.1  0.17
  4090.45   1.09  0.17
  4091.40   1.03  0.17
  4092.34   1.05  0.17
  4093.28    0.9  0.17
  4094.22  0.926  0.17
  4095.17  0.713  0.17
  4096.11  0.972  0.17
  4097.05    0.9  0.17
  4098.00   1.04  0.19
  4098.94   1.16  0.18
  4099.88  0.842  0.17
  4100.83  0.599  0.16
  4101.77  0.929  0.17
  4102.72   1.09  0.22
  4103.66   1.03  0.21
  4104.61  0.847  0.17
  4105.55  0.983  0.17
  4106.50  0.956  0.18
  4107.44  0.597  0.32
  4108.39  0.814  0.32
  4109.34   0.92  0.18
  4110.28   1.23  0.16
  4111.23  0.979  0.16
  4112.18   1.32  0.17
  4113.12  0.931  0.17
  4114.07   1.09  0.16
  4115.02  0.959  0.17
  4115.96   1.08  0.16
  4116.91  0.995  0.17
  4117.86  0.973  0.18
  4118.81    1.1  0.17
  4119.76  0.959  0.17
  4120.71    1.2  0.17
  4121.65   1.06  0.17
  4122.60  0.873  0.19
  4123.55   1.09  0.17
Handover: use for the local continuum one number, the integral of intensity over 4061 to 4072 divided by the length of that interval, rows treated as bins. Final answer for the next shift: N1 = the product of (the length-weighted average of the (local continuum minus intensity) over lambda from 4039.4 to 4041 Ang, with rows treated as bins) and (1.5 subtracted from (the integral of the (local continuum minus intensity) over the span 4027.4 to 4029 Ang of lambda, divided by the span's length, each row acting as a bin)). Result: 0.21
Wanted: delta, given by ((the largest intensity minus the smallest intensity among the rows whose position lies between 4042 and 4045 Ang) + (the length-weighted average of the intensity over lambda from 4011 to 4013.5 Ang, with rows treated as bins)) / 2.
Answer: 0.570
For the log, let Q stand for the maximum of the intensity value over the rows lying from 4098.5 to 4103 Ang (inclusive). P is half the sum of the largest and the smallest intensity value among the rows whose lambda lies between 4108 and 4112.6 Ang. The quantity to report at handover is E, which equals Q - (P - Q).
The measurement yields 1.25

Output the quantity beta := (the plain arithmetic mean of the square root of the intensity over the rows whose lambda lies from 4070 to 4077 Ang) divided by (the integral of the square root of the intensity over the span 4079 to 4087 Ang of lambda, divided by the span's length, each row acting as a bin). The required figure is 0.95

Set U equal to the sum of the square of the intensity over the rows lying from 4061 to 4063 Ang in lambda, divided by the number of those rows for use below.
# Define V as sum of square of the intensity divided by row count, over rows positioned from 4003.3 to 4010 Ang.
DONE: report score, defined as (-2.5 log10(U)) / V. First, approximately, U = 1.62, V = 0.99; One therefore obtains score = -0.5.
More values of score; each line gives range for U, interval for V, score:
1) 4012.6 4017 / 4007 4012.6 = -0.2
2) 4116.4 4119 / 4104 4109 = -0.1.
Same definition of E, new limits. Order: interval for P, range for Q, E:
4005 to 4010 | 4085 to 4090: 1.72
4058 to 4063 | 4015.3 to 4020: 1.46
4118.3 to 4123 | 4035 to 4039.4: 1.52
